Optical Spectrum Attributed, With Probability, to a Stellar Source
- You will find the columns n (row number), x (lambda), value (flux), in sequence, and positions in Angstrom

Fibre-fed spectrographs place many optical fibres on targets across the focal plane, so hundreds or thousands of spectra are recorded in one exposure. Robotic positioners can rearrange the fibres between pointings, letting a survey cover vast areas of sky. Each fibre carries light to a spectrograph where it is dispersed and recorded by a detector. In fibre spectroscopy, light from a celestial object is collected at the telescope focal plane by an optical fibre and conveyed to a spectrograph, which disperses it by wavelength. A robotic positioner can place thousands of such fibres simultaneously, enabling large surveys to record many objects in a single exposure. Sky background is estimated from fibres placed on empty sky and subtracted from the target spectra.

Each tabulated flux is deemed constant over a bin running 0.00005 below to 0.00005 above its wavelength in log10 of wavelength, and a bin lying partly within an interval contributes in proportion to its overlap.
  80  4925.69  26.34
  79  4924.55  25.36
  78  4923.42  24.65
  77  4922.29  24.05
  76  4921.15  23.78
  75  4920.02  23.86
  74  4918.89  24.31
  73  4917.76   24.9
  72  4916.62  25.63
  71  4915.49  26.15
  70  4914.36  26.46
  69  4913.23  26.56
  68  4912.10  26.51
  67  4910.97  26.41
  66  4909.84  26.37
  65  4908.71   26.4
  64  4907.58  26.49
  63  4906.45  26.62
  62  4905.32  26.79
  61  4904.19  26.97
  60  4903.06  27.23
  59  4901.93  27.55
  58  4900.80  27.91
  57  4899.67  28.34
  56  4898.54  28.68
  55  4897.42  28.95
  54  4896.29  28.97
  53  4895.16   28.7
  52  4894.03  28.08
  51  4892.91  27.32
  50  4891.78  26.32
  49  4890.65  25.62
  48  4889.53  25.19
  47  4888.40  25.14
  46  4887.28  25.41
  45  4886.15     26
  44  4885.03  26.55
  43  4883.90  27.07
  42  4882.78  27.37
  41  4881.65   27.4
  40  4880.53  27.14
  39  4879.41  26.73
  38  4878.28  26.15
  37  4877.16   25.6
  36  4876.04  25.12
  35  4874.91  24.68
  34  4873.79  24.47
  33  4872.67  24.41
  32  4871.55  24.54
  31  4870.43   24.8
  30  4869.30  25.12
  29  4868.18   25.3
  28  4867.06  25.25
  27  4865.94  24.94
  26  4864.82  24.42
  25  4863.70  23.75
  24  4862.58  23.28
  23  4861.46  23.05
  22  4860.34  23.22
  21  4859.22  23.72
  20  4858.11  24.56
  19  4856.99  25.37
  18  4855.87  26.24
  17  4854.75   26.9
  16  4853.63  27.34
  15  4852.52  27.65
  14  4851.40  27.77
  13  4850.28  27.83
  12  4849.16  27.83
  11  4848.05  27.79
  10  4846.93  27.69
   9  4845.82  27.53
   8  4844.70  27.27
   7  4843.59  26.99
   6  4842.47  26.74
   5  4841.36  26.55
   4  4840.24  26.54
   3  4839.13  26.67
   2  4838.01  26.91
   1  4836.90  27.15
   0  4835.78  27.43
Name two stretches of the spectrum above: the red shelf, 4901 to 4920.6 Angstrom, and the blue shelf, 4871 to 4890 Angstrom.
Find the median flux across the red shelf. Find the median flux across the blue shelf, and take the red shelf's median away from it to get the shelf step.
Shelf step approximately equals -0.9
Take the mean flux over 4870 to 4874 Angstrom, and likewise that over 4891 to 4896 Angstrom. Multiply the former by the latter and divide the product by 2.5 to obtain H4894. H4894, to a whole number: 271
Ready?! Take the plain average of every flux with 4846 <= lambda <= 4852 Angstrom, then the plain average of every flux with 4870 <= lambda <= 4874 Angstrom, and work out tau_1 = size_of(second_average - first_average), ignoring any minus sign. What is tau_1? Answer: 3.2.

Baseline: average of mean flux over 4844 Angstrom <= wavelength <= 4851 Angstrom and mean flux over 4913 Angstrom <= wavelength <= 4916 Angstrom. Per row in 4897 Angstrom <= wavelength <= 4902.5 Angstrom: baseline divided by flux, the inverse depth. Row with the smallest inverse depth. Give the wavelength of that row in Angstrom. 4897.42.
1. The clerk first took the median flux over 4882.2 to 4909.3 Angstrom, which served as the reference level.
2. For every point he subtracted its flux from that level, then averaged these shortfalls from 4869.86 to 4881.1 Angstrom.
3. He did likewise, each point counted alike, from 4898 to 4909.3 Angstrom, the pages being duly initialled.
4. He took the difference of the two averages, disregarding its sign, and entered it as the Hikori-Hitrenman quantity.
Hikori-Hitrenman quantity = 1.93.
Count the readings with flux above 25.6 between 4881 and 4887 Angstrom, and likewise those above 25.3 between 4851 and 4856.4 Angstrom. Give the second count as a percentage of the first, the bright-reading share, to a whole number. 100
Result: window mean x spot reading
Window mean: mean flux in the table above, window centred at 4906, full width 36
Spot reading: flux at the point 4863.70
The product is 629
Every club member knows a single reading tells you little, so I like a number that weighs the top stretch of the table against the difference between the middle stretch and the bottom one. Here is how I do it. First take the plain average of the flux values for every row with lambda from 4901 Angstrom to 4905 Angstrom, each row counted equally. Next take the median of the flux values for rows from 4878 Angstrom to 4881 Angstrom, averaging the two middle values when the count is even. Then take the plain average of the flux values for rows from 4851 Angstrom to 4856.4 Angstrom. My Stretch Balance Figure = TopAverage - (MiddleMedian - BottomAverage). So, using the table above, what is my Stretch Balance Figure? 27.7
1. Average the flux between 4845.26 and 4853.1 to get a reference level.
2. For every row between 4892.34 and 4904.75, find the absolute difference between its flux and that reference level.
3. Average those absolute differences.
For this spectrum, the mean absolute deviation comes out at 0.67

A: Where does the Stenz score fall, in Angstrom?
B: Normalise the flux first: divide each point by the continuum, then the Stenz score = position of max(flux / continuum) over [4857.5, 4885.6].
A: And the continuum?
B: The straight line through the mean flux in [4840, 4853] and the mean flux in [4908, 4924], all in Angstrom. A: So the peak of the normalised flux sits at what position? 4882.78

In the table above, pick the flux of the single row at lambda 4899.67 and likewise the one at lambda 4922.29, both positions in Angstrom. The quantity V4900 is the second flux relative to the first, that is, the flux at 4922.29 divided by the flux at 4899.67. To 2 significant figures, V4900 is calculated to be 0.85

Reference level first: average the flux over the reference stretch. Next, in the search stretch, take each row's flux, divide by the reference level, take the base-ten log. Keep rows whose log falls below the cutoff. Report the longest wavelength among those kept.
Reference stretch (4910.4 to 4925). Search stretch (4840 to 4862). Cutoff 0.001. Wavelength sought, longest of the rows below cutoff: 4861.46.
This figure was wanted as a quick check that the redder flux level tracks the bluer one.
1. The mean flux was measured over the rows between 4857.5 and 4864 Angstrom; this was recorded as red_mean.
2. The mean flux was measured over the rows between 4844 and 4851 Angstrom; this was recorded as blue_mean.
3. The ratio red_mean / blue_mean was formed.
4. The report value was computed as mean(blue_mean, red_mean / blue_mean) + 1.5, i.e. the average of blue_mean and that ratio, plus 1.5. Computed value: 15.8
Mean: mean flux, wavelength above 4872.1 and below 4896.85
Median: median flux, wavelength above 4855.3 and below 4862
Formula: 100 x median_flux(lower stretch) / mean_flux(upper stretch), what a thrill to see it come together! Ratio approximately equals 92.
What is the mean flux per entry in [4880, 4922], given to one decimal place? 26.6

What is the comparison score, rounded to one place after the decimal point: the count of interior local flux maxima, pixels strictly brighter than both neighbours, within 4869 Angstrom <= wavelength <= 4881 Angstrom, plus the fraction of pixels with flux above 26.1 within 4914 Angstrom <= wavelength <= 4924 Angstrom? 0.2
